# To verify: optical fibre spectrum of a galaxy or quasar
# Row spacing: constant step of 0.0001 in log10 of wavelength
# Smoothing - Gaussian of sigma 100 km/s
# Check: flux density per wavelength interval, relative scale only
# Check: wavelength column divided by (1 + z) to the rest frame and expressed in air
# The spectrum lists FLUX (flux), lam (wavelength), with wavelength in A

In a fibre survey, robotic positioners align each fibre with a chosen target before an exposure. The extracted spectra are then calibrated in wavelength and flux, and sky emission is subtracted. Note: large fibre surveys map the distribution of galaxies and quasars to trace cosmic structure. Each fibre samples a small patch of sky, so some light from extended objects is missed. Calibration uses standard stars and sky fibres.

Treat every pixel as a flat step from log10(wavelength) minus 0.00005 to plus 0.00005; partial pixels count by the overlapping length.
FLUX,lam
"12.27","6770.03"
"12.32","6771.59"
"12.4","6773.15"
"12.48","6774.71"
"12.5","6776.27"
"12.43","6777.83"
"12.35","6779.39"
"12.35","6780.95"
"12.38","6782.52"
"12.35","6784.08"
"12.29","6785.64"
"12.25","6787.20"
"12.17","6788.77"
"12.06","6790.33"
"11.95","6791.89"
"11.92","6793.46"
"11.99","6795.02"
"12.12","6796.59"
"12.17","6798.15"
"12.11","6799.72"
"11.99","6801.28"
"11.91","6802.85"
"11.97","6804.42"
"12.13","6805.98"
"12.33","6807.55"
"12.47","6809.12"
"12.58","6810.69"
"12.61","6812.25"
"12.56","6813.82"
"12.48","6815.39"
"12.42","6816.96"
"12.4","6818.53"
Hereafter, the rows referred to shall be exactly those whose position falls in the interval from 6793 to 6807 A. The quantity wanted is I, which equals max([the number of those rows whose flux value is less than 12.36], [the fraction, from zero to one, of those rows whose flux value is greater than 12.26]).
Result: 9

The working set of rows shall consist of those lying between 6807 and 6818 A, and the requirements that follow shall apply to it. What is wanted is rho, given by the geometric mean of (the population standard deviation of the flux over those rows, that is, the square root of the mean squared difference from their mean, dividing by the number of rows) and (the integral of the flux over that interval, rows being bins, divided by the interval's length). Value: 1.07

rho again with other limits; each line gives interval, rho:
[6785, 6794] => 1.31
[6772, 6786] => 0.89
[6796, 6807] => 1.05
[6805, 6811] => 1.44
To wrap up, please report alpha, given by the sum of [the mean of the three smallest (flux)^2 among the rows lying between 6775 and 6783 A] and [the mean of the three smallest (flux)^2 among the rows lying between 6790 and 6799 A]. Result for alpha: 296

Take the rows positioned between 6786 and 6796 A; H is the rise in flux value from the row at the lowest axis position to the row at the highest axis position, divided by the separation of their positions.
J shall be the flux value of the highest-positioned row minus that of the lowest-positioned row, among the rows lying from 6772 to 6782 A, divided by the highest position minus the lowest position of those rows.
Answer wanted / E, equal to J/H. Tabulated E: 0.2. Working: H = -0.033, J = -0.0064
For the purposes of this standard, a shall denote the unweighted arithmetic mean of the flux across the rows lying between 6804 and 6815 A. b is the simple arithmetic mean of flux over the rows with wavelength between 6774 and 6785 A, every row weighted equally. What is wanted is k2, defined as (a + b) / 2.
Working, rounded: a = 12.4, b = 12.41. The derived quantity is 12.39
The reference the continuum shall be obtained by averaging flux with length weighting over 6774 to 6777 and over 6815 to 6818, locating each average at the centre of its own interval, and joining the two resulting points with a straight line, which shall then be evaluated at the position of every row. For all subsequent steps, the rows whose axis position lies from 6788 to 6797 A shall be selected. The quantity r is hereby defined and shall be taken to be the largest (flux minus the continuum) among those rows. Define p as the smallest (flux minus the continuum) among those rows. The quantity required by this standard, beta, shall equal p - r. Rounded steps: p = -0.55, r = -0.3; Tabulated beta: -0.24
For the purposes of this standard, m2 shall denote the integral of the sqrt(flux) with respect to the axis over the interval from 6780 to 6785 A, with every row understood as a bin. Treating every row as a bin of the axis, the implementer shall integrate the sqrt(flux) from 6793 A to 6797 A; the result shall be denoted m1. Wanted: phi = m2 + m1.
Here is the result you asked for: 31.4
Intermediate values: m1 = 13.9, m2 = 17.6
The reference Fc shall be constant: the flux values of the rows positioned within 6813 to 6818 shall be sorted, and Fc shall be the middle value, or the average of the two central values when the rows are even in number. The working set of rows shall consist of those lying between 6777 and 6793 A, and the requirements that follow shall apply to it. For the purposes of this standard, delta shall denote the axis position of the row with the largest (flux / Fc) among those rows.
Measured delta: 6777.83 A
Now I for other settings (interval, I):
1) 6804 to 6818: 3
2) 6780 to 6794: 8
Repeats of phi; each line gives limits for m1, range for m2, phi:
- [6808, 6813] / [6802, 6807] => 35.0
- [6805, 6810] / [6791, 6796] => 34.8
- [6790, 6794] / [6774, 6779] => 31.5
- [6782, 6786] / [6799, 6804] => 31.4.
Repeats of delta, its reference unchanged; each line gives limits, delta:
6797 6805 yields 6798.15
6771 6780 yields 6776.27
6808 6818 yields 6812.25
